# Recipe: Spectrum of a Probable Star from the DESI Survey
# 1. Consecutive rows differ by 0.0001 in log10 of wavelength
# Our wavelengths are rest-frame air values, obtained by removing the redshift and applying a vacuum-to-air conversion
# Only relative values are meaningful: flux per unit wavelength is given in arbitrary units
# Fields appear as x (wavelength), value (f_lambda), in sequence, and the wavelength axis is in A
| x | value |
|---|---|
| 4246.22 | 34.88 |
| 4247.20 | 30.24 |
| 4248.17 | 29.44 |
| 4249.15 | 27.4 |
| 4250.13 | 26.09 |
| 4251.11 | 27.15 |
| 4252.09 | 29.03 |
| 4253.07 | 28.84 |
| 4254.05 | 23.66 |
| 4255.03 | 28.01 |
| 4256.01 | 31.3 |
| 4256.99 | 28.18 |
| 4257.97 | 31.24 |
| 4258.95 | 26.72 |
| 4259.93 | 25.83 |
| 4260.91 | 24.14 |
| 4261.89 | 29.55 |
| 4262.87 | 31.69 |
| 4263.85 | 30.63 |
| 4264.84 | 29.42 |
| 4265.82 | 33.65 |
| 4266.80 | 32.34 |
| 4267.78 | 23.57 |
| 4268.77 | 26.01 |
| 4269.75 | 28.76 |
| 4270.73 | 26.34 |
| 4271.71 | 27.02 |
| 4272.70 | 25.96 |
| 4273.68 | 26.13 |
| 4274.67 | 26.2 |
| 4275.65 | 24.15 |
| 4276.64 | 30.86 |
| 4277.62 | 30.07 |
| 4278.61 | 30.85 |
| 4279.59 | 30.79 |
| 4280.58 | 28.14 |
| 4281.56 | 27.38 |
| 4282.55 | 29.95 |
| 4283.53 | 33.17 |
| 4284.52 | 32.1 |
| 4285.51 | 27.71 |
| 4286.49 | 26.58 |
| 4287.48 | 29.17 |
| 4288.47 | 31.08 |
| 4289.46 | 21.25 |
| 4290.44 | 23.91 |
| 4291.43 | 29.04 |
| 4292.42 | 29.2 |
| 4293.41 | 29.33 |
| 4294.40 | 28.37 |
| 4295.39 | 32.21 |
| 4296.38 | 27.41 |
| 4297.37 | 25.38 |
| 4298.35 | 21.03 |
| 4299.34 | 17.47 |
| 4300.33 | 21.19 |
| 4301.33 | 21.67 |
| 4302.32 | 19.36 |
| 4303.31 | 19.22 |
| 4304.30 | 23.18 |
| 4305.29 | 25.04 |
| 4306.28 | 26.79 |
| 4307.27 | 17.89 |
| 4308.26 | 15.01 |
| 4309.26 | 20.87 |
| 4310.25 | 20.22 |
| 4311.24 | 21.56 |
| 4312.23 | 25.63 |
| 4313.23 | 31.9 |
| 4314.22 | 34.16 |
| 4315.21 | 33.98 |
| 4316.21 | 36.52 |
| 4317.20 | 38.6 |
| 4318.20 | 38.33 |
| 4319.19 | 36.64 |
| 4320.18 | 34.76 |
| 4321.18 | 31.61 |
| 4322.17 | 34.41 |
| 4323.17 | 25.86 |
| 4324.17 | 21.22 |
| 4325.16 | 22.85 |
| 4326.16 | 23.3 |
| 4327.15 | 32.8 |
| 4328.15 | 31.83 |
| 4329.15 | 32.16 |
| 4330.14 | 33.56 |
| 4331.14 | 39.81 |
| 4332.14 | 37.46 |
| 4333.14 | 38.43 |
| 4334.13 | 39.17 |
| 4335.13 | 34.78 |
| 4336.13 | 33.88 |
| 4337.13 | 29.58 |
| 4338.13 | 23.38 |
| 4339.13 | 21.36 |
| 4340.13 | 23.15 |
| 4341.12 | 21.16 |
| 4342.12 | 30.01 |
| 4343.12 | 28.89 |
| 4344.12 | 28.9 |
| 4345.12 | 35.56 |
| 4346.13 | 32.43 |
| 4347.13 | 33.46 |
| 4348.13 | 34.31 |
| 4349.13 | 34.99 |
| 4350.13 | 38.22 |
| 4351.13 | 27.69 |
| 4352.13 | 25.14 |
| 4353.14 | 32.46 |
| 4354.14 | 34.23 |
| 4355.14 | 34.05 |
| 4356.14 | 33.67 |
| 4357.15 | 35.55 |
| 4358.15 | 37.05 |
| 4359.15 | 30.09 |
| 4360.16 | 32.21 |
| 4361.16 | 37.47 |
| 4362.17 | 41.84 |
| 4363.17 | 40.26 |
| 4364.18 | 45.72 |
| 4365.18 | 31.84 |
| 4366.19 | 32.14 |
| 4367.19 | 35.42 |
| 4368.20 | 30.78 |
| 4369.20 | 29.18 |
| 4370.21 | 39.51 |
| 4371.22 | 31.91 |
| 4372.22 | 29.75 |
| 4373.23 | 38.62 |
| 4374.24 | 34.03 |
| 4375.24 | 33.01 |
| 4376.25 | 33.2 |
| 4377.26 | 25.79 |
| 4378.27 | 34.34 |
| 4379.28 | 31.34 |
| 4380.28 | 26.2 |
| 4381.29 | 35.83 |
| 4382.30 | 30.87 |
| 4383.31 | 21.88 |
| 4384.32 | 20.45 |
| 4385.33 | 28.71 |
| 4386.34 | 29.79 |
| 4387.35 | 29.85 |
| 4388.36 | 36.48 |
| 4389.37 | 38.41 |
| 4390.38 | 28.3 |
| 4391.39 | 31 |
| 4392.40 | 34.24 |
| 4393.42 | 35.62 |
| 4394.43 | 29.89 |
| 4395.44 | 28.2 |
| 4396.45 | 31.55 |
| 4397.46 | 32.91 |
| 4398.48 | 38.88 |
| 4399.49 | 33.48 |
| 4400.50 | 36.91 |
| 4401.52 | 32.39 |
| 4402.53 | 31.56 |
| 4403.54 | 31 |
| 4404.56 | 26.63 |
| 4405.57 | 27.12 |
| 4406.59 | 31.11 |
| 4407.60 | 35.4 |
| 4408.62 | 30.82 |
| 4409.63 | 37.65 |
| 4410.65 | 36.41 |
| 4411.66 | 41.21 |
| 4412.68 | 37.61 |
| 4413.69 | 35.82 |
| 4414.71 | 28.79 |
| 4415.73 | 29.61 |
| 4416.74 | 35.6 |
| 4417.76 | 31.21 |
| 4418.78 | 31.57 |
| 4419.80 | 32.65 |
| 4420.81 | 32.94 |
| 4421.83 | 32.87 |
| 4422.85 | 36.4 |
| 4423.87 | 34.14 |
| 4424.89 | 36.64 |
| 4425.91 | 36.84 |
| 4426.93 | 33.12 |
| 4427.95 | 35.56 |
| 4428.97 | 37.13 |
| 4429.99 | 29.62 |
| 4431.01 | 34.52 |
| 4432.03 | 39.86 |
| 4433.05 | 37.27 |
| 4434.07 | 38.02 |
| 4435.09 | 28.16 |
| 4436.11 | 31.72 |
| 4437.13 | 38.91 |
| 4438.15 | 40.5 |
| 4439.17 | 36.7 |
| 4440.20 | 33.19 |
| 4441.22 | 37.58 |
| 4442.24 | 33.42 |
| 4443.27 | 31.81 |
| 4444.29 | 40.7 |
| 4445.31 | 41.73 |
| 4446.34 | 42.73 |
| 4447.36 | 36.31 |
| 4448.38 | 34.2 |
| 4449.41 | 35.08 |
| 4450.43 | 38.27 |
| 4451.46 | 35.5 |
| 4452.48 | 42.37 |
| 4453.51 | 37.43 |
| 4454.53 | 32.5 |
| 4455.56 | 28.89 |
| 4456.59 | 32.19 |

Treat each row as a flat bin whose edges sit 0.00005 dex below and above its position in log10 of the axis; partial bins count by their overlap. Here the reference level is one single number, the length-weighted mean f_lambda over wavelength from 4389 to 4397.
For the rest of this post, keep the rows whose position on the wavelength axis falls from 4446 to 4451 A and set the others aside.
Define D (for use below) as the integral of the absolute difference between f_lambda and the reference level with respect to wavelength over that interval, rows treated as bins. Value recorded 25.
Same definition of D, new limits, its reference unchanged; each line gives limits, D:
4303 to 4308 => 49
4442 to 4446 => 22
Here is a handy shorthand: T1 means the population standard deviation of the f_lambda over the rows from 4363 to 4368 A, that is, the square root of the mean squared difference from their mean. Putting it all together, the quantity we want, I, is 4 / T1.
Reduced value 0.8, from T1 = 5.3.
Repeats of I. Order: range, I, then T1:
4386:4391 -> 1.0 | 4.1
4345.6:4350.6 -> 2.0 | 2.0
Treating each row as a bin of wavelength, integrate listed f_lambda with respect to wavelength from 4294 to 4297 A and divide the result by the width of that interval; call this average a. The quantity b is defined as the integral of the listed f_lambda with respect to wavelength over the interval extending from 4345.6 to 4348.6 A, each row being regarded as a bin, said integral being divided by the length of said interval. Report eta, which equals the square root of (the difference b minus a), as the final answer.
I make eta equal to 2.04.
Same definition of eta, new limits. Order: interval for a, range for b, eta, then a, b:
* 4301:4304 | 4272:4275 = 2.42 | 20.2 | 26.1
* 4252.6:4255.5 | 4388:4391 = 2.72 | 26.8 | 34.2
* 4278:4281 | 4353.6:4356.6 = 2.03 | 29.9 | 34.1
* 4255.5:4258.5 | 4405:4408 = 0.90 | 30.2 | 31.0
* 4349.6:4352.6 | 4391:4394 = 1.75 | 30.5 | 33.6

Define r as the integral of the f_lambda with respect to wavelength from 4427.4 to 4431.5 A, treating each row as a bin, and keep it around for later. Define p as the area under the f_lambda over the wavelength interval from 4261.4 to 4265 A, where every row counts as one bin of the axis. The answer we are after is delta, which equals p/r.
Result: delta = 0.8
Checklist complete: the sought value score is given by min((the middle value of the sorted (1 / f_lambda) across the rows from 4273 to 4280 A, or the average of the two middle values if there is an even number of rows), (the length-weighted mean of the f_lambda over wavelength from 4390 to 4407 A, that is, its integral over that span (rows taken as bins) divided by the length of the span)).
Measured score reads 0.0333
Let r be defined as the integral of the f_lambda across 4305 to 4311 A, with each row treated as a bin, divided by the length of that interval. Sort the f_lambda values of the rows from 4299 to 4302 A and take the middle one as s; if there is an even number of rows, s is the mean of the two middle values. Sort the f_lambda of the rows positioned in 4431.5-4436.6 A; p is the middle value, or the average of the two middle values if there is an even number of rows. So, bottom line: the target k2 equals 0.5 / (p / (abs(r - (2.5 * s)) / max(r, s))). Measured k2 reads 0.020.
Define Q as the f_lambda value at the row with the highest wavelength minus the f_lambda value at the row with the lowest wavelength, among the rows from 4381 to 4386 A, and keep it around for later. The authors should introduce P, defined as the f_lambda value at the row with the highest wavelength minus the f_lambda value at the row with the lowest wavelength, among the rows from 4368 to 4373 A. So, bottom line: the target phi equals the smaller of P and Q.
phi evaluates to -7.1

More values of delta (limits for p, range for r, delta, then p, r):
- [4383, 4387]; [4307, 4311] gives 1.4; 102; 75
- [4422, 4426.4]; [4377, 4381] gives 1.3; 157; 120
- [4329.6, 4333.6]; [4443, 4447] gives 0.9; 149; 158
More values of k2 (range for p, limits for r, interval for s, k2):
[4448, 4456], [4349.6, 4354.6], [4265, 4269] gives 0.019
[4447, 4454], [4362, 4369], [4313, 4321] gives 0.020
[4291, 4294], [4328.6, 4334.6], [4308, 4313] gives 0.007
